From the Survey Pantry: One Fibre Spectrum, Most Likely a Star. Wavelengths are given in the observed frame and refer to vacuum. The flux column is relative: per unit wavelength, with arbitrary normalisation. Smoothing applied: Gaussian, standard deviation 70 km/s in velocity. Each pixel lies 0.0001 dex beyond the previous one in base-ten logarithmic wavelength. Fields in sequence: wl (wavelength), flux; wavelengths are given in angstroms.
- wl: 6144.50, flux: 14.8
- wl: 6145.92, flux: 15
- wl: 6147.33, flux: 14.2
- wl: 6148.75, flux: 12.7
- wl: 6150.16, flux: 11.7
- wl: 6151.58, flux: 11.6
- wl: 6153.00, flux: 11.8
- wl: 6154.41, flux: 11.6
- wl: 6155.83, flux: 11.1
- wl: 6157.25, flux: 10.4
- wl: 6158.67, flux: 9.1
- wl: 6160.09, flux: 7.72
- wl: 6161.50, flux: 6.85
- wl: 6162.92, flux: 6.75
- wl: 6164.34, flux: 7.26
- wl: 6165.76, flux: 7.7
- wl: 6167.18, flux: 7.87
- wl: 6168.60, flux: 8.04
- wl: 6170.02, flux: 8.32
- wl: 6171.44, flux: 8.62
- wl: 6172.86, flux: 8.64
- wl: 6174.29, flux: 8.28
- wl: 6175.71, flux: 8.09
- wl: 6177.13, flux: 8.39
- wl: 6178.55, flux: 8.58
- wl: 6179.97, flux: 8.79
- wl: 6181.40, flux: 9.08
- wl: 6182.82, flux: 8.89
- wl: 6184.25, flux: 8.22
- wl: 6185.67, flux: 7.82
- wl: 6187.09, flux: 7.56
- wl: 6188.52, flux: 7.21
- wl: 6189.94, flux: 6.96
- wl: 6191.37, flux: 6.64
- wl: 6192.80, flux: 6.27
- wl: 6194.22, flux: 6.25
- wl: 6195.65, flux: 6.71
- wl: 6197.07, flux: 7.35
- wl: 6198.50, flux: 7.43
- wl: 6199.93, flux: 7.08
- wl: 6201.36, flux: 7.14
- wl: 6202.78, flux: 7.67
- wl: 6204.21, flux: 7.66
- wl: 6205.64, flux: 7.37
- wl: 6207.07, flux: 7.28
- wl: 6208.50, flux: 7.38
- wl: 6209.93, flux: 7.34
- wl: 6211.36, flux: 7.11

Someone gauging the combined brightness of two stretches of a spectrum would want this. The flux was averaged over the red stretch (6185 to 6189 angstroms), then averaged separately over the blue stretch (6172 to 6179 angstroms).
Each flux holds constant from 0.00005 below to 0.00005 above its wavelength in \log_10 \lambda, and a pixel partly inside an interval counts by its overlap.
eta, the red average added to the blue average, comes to 15.9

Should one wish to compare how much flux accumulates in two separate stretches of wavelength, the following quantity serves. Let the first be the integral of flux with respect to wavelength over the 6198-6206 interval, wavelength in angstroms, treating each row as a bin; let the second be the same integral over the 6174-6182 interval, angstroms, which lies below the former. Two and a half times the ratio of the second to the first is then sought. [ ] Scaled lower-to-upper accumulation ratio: 2.9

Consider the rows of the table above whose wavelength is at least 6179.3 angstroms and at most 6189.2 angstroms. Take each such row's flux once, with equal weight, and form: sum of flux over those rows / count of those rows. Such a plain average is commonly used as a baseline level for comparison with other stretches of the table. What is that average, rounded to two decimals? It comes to 8.22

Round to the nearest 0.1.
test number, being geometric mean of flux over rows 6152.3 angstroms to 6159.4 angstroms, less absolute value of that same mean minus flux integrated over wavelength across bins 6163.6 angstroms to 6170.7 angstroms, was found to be -34.1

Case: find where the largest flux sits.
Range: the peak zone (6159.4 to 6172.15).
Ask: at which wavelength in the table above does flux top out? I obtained 6171.44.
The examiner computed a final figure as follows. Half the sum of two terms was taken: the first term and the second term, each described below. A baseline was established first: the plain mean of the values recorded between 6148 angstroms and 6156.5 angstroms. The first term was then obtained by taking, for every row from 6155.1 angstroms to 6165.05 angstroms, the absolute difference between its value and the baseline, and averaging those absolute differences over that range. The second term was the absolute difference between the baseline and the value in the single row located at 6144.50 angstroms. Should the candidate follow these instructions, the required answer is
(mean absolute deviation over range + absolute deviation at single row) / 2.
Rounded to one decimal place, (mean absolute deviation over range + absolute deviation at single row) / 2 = 3.2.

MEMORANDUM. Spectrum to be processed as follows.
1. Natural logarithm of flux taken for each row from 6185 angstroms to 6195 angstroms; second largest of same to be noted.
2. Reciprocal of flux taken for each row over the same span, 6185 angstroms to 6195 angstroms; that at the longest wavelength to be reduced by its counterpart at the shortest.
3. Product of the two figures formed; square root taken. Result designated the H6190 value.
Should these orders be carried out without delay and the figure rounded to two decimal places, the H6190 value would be 0.25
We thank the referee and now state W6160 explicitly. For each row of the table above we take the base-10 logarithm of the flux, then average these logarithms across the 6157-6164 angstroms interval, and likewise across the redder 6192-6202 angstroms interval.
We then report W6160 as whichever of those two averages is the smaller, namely 0.837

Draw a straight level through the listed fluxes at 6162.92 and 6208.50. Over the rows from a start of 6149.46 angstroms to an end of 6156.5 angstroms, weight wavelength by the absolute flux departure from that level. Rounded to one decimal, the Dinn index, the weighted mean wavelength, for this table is 6152.9 angstroms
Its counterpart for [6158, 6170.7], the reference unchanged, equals 6164.3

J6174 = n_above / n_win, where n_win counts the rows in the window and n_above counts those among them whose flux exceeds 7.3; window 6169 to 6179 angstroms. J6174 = 1.00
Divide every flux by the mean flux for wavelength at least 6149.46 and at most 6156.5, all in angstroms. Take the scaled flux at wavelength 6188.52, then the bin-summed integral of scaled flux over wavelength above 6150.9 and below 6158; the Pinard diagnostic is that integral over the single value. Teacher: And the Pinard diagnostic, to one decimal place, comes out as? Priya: 11.1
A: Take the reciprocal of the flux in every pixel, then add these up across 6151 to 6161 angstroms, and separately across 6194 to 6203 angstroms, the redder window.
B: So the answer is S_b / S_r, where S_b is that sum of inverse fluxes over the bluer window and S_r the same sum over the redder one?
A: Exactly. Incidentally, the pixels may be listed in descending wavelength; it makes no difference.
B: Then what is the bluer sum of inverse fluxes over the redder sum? 0.69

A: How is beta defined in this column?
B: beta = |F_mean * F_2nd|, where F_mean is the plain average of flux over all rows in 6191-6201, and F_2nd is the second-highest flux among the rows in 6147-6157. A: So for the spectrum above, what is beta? 87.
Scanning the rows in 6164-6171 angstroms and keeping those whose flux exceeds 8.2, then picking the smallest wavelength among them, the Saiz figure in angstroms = 6170.02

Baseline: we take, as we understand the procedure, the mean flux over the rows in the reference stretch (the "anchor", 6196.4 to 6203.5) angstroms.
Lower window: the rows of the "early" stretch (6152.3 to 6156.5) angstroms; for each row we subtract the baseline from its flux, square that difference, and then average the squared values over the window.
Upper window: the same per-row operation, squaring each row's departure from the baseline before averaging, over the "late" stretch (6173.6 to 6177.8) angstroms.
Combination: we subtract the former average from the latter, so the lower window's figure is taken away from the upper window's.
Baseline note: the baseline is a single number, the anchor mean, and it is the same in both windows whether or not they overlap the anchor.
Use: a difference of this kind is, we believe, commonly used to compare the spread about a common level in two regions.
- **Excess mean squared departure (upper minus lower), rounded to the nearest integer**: -17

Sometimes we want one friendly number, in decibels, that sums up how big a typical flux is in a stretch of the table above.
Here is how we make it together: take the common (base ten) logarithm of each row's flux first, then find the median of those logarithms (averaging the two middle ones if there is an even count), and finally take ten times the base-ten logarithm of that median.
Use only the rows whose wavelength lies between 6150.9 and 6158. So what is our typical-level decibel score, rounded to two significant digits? 0.27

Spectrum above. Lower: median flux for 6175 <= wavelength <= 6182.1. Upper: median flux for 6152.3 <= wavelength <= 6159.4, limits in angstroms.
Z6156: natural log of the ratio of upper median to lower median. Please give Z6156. 0.26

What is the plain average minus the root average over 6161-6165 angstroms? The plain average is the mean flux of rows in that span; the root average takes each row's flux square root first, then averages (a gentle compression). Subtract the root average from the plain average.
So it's 4.3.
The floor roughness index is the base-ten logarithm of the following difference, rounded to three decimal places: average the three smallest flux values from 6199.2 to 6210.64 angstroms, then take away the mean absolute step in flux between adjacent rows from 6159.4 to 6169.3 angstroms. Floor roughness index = 0.832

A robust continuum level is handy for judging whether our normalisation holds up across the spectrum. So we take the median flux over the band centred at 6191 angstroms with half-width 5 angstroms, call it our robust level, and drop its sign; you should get 6.7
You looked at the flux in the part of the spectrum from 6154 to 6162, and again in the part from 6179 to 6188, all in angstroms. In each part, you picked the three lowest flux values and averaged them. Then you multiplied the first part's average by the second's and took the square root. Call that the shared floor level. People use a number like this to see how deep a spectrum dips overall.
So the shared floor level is 7.9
